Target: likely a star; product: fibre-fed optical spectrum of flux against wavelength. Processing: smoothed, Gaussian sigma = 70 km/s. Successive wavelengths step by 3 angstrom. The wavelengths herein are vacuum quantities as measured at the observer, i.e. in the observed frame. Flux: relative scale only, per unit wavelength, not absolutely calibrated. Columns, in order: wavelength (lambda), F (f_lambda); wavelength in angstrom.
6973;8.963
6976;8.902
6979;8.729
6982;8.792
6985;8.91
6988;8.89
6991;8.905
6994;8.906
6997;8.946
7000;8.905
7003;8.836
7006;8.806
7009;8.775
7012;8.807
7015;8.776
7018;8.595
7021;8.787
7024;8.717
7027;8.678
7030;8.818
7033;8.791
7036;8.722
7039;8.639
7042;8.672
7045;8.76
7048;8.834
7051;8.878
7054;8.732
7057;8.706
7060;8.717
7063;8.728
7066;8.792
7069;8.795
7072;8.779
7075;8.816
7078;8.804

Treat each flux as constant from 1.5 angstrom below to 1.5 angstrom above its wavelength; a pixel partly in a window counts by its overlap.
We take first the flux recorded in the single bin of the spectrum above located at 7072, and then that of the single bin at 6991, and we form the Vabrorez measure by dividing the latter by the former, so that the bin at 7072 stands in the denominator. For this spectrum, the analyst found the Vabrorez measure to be 1.01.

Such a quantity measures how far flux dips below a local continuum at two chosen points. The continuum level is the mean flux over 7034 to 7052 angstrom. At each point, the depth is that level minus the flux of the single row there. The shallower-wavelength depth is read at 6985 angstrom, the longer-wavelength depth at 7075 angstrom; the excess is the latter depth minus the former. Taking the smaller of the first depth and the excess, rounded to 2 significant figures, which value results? -0.16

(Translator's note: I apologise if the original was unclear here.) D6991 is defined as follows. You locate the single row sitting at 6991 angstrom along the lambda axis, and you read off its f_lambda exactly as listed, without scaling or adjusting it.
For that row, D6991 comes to 8.905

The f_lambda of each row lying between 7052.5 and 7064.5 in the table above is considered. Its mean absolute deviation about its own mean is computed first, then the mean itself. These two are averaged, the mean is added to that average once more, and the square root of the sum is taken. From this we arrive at 3.62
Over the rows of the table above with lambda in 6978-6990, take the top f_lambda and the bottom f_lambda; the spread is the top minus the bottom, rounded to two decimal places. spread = 0.18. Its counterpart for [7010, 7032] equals 0.22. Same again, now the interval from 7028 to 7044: 0.18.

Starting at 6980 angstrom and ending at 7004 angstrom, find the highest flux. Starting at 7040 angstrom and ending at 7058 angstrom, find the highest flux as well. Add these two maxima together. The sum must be 17.8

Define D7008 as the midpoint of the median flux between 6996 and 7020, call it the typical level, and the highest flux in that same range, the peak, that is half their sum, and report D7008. 8.88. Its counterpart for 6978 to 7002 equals 8.93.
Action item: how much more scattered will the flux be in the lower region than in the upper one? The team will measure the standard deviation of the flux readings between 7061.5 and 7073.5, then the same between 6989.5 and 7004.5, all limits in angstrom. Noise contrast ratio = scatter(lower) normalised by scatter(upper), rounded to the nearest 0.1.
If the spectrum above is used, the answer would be 1.3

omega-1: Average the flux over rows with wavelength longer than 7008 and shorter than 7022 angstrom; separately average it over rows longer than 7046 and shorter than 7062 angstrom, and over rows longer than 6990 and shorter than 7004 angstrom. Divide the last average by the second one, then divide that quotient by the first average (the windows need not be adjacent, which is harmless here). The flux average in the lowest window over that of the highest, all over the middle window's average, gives 0.116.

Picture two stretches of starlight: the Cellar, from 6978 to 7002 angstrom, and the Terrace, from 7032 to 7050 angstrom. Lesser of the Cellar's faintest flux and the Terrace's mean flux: 8.73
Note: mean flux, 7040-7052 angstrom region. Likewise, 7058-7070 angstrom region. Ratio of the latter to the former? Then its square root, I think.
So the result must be 1.00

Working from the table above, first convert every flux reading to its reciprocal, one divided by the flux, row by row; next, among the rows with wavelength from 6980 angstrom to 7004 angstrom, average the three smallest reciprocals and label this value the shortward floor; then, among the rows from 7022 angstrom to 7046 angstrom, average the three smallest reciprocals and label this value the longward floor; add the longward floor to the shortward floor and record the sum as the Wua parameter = 0.226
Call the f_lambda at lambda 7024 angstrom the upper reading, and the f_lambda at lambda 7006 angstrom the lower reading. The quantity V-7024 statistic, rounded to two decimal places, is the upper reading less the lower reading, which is -0.09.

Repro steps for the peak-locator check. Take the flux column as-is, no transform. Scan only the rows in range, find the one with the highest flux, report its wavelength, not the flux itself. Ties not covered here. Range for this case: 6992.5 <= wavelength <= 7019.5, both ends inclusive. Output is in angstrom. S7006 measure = 6997 angstrom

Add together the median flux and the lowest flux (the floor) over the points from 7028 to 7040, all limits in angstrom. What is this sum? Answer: 17.4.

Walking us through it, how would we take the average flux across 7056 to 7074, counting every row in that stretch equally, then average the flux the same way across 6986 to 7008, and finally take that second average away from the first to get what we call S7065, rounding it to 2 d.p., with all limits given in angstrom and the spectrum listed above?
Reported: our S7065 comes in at -0.13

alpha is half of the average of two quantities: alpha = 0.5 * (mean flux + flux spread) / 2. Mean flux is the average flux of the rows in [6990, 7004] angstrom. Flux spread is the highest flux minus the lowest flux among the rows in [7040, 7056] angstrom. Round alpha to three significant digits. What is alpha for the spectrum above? 2.28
